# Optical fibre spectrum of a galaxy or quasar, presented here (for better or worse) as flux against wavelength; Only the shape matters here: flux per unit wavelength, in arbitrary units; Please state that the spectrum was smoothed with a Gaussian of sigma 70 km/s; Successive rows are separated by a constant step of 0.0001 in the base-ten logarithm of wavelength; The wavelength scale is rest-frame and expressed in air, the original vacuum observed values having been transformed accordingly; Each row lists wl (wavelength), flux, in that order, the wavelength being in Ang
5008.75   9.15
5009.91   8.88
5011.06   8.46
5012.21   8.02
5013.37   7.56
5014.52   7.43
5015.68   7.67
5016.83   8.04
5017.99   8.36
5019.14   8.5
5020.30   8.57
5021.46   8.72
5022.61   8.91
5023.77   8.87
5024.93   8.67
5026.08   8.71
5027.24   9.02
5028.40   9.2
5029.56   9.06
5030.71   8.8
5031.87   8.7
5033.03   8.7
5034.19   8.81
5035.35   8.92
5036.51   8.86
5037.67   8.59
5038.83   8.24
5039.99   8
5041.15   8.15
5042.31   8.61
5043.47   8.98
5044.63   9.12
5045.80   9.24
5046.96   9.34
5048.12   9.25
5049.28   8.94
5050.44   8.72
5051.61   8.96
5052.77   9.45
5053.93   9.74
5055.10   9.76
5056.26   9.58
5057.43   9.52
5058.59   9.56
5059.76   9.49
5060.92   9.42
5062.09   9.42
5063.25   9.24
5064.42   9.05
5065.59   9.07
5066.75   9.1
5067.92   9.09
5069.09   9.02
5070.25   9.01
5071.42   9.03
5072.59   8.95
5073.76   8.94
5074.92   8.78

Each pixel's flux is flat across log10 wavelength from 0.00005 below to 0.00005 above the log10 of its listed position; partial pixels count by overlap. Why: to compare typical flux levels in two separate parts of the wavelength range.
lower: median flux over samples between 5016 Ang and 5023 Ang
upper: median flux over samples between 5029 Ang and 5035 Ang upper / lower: 1.03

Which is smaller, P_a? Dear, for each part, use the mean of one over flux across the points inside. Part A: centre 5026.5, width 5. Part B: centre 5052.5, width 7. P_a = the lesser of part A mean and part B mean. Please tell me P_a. 0.108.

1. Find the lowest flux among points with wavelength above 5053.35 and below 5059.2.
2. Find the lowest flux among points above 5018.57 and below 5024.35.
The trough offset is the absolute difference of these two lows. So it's 1.0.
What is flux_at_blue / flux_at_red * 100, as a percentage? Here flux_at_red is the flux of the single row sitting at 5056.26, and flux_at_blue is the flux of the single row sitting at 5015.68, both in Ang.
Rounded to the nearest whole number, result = 80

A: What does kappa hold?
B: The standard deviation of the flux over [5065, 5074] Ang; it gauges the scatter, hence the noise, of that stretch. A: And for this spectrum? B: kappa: 0.06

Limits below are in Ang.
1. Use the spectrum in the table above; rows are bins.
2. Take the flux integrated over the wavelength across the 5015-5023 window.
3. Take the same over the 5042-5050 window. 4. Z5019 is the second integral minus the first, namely 6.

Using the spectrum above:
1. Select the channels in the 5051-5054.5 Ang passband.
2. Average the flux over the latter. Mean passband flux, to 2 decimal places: 9.38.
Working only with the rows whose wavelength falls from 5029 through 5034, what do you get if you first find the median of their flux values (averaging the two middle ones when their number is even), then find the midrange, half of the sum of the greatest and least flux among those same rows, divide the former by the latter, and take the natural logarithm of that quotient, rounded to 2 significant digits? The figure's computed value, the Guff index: -0.015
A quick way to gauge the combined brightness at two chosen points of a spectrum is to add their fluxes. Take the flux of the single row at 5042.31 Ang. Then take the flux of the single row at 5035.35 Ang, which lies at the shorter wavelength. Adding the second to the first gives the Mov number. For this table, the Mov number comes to 17.5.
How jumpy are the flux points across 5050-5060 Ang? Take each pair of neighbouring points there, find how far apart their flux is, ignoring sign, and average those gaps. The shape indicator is 0.17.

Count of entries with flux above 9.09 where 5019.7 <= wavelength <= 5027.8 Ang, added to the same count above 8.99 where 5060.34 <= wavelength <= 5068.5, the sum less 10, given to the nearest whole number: -3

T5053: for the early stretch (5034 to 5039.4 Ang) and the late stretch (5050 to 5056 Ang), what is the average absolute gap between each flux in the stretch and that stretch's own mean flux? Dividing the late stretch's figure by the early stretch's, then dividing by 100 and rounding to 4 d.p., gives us 0.0181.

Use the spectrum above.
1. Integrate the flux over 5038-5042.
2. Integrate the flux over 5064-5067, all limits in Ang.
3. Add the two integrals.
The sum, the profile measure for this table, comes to 60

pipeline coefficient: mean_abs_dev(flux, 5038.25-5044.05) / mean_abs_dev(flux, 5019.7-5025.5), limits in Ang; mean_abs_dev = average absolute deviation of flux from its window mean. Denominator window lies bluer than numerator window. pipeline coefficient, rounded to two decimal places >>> 2.81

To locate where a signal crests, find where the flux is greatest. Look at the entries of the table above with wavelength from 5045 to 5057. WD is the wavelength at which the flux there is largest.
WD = 5055.10 Ang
